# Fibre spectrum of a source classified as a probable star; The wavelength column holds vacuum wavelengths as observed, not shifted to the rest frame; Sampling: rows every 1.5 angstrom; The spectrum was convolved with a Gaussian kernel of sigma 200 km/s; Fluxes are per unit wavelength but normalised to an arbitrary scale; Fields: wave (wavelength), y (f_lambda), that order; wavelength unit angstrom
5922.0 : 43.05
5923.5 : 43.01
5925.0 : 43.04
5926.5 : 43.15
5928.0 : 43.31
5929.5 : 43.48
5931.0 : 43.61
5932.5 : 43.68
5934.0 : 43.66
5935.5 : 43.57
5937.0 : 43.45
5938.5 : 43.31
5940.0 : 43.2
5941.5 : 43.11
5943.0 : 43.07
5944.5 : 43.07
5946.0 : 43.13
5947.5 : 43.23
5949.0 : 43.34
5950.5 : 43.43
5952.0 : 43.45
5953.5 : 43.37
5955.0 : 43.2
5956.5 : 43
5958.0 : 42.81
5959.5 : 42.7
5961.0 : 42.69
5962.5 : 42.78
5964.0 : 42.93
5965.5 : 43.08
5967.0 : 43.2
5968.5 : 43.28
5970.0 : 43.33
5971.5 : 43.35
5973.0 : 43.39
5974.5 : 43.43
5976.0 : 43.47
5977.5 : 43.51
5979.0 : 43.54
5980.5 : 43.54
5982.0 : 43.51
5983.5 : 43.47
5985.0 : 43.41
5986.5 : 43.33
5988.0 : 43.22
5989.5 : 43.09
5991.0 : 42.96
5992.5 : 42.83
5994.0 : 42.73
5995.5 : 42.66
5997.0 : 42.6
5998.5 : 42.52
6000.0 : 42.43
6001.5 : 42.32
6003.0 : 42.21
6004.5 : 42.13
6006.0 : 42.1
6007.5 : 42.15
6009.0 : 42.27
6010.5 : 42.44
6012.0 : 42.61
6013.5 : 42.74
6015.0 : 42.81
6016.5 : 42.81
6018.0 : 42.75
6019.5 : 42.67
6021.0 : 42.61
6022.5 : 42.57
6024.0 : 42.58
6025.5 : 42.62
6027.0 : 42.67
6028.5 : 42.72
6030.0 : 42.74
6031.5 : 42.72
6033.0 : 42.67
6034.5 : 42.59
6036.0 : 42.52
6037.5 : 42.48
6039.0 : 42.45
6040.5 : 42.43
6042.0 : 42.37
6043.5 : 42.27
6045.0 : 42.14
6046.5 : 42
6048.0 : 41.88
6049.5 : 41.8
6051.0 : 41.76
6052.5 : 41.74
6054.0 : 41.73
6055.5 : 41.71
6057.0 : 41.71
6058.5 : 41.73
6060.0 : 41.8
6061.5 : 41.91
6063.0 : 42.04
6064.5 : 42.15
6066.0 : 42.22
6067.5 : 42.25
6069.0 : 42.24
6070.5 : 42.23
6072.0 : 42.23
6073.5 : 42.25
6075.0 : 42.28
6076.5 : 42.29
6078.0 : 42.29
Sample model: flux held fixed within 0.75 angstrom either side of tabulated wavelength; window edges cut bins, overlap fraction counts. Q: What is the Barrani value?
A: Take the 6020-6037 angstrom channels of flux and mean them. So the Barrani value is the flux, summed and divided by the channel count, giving 42.6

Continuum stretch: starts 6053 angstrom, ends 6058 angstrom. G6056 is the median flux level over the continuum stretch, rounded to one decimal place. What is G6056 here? 41.7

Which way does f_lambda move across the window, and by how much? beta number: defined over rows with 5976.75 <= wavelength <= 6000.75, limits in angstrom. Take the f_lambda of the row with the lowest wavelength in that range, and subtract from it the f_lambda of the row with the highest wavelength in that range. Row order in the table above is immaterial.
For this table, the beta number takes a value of 1.1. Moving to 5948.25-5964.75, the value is 0.4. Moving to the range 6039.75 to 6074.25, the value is 0.2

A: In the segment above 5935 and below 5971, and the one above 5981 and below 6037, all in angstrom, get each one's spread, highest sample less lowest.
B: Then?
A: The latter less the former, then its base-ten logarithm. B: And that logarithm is -0.28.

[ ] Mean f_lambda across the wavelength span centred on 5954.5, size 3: 43.3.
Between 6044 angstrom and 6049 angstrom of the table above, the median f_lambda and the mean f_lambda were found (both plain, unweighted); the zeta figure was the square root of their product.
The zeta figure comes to 42.0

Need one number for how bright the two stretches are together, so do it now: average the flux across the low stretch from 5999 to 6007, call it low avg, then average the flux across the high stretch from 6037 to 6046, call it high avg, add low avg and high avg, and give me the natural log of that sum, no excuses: 4.44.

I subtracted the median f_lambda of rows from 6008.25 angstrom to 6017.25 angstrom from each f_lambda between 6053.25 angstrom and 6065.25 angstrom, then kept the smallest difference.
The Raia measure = -1.0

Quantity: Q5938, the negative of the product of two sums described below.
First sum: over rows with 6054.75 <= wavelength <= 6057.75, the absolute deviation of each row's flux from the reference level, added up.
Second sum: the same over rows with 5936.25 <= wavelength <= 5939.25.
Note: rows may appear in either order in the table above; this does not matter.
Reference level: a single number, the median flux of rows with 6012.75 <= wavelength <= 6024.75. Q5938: -2.7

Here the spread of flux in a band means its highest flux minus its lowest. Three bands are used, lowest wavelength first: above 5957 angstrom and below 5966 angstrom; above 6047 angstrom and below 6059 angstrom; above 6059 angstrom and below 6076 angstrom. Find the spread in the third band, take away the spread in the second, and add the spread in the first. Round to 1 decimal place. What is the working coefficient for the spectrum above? 0.7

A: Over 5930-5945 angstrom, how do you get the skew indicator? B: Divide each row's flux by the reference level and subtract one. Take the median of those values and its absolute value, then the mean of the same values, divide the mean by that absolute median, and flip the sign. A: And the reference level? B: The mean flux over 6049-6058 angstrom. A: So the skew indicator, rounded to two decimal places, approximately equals -1.00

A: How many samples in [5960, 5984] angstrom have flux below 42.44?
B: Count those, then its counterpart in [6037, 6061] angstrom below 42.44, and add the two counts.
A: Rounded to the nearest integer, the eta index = 14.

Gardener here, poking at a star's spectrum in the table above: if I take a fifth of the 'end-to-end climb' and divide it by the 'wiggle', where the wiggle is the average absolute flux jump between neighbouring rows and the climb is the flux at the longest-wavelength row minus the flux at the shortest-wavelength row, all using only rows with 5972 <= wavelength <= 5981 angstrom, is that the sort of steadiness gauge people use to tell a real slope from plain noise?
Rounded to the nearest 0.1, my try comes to 1.0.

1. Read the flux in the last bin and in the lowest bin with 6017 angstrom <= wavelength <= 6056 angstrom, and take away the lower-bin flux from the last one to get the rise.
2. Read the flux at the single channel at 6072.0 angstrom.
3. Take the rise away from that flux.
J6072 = 43.3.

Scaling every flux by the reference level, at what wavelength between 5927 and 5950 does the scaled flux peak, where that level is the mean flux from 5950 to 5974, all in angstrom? 5932.5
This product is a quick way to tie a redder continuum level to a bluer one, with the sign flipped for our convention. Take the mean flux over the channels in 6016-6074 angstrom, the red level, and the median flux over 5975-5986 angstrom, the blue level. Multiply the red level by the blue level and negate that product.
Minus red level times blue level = -1839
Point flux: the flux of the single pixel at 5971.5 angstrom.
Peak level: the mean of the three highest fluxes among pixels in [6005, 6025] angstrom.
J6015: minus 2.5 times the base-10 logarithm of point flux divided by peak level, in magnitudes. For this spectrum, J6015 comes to -0.014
